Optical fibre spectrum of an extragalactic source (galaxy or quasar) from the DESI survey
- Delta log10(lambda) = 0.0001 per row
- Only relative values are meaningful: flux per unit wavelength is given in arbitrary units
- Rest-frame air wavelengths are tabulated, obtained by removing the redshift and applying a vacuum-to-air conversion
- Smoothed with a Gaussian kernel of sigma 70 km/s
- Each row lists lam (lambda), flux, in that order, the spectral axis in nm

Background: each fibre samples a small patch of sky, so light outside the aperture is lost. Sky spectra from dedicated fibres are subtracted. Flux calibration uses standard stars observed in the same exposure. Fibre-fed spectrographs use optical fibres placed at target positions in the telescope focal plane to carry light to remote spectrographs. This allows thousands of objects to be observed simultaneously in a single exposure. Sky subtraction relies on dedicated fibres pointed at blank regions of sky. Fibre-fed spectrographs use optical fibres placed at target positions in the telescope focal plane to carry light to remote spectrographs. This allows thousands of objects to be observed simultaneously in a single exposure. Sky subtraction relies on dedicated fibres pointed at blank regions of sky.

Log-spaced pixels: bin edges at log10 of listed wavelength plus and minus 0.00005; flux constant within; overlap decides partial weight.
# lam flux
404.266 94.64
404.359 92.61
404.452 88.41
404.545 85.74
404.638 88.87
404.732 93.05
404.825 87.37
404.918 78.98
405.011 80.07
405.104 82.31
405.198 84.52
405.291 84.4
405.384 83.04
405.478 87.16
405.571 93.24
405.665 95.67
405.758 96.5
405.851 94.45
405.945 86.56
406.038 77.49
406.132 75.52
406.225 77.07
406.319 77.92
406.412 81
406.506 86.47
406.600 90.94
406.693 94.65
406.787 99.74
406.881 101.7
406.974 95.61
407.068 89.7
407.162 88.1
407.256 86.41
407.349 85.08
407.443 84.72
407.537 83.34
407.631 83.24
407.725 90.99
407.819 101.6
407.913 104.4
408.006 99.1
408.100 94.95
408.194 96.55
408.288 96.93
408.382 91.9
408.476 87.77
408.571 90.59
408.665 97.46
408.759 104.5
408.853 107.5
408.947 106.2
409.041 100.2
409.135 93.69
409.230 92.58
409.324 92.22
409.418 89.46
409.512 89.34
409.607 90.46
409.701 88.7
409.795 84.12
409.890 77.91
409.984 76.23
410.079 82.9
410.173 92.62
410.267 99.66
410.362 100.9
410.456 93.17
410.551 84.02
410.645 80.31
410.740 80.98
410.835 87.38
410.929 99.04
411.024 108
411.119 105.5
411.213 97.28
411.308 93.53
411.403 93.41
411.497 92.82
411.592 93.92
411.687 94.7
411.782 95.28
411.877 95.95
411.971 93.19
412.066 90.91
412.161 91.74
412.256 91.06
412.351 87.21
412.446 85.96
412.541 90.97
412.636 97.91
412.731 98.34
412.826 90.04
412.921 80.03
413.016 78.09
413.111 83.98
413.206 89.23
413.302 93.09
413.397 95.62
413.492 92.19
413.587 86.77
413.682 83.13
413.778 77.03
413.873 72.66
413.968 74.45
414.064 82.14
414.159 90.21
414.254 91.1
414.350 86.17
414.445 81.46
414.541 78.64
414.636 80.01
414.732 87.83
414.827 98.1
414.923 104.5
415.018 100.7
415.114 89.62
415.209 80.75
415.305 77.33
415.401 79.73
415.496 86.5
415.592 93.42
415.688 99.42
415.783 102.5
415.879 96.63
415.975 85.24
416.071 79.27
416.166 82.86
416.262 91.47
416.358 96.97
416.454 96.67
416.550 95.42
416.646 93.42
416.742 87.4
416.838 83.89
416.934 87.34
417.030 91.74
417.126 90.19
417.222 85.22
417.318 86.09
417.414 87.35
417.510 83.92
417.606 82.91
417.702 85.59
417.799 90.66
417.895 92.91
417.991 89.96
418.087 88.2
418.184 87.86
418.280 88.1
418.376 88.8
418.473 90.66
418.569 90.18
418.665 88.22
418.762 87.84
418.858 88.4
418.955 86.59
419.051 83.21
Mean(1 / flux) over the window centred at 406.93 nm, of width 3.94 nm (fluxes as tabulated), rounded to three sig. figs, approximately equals 0.0112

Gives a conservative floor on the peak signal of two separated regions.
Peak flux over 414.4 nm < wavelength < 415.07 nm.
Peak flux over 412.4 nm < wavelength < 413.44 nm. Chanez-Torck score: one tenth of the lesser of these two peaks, 9.8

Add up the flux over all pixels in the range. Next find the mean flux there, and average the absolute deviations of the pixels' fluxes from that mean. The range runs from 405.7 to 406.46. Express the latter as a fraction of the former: 0.0103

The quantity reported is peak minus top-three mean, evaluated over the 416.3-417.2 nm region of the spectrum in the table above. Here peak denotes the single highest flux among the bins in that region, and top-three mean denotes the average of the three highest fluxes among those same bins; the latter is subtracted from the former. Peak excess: 0.6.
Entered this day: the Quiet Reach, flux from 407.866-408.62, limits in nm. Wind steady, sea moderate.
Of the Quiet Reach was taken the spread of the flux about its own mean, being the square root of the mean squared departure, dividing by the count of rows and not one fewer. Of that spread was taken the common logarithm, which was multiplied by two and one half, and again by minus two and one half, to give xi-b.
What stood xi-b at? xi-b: -4.3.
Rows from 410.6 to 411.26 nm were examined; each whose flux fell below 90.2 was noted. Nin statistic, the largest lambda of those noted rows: 410.835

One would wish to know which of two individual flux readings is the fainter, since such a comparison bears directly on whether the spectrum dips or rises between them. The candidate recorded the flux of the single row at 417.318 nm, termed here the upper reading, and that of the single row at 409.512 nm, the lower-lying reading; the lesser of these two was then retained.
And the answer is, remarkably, 86.1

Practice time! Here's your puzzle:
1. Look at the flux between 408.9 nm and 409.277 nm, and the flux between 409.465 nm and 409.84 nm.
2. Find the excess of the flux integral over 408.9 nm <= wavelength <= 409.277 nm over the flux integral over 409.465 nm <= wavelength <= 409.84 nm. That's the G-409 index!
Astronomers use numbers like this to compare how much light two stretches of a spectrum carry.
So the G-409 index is 4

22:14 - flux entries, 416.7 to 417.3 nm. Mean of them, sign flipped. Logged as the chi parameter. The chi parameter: -87.6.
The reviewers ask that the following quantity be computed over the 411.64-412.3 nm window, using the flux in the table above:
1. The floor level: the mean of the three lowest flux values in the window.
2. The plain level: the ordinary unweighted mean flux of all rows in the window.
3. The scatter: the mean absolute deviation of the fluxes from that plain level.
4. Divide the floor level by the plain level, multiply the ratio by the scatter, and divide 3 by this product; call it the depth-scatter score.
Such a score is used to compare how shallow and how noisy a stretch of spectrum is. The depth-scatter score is 1.75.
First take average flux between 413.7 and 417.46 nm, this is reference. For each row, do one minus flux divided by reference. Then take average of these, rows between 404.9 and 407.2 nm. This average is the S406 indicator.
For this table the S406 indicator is 0.01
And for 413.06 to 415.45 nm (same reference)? 0.02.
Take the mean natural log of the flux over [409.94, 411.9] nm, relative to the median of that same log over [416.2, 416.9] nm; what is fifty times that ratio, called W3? 49.9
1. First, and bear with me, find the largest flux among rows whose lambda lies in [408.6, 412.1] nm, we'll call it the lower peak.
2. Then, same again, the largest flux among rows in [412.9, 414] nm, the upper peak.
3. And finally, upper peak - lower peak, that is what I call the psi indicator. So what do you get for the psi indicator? -12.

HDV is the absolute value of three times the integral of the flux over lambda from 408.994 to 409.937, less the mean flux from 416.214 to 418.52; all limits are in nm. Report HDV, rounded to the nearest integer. 165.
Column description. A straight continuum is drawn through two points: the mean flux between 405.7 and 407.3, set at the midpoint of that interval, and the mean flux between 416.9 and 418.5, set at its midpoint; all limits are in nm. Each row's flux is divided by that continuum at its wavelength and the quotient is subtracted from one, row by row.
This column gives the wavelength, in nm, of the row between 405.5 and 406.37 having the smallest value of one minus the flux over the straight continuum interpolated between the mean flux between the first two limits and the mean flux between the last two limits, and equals 405.758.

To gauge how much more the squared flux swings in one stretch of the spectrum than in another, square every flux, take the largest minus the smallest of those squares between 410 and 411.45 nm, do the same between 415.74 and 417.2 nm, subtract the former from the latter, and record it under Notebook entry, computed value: -992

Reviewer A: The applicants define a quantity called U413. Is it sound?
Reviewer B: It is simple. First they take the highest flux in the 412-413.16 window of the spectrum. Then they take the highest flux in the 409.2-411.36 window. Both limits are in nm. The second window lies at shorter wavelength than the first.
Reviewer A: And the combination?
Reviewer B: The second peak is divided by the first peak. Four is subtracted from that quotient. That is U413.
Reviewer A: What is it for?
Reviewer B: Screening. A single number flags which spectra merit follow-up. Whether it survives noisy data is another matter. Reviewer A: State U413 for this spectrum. -2.90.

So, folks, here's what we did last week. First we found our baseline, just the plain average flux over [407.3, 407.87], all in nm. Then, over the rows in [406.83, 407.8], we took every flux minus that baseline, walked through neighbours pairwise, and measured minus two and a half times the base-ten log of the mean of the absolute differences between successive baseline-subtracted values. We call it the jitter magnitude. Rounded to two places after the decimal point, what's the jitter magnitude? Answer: -1.16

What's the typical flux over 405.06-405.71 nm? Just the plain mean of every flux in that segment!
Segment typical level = 87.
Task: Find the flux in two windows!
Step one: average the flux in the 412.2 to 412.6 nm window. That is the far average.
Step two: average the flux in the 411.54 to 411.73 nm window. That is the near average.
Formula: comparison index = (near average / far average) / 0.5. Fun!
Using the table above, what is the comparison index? 2.1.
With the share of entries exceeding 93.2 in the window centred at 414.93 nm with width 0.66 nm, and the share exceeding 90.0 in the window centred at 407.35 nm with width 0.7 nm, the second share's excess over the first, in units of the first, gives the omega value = -1.0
